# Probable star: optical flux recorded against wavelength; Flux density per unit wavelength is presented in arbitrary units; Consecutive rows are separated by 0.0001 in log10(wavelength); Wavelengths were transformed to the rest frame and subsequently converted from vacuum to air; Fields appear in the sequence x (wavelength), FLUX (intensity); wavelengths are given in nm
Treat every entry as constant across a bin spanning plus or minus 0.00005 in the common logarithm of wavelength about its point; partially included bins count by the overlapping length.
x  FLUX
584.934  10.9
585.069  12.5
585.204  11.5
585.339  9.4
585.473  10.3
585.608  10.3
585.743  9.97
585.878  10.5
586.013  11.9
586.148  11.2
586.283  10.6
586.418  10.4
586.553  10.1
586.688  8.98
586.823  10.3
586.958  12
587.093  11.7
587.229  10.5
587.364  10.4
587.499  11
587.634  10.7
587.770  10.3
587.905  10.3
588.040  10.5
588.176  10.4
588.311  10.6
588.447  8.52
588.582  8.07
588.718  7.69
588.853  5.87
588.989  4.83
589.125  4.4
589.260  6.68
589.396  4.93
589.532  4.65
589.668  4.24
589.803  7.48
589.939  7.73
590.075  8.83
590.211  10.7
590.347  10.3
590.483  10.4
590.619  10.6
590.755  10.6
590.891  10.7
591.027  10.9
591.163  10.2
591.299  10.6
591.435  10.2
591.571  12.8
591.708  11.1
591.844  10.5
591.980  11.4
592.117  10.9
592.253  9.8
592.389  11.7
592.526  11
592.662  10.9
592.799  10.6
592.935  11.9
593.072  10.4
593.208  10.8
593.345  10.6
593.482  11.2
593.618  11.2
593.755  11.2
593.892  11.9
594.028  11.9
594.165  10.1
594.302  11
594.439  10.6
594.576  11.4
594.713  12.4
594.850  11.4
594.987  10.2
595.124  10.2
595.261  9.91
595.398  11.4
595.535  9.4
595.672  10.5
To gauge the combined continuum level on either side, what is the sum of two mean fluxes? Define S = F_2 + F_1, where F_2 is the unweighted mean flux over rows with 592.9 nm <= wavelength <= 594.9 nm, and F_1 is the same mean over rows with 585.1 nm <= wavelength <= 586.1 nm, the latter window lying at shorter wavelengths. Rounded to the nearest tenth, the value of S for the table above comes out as 21.8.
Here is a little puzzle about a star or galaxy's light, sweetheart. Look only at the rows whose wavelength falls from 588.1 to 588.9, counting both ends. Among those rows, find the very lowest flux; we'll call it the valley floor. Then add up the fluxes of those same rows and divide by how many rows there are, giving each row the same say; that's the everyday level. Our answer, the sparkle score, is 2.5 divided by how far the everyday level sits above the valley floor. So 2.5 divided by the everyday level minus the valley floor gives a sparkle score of 0.9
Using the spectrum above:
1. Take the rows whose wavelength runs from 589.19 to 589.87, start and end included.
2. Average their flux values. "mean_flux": 5.6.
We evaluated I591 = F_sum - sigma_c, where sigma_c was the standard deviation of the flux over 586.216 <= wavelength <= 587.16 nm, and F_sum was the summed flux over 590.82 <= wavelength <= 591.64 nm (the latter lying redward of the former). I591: 64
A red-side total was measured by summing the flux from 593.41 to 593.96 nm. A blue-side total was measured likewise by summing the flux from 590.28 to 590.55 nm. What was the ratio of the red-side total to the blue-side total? 2.2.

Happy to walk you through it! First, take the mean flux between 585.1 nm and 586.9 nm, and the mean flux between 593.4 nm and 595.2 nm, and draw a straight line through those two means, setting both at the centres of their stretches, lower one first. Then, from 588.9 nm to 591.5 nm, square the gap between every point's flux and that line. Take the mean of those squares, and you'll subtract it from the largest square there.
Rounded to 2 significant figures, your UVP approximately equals 30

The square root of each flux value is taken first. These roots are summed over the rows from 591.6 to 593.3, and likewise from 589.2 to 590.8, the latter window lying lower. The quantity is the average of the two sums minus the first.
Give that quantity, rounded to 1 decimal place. -3.0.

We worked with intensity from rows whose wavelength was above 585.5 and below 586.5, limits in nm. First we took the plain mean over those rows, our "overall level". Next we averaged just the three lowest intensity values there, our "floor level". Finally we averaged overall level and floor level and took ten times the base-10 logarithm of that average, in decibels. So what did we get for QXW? 10.2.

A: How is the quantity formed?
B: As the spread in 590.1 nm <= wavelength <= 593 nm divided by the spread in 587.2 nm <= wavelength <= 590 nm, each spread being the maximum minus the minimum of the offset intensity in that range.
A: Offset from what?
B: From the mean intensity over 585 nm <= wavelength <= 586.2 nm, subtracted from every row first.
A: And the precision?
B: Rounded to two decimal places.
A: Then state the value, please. 0.44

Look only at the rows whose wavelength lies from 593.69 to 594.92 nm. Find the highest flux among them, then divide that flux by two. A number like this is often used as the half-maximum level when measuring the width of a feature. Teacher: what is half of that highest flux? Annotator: 6.2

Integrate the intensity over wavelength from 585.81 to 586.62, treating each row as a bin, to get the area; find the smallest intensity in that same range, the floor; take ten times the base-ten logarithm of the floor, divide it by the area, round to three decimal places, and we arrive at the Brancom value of 1.150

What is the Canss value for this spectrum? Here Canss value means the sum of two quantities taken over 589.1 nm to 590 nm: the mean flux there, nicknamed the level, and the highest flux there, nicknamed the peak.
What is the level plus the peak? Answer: 13.5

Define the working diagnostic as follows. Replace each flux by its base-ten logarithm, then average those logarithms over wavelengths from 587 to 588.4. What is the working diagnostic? 1.03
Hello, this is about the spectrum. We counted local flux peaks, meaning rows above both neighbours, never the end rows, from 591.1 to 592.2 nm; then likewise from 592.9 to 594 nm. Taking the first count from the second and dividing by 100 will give -0.020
